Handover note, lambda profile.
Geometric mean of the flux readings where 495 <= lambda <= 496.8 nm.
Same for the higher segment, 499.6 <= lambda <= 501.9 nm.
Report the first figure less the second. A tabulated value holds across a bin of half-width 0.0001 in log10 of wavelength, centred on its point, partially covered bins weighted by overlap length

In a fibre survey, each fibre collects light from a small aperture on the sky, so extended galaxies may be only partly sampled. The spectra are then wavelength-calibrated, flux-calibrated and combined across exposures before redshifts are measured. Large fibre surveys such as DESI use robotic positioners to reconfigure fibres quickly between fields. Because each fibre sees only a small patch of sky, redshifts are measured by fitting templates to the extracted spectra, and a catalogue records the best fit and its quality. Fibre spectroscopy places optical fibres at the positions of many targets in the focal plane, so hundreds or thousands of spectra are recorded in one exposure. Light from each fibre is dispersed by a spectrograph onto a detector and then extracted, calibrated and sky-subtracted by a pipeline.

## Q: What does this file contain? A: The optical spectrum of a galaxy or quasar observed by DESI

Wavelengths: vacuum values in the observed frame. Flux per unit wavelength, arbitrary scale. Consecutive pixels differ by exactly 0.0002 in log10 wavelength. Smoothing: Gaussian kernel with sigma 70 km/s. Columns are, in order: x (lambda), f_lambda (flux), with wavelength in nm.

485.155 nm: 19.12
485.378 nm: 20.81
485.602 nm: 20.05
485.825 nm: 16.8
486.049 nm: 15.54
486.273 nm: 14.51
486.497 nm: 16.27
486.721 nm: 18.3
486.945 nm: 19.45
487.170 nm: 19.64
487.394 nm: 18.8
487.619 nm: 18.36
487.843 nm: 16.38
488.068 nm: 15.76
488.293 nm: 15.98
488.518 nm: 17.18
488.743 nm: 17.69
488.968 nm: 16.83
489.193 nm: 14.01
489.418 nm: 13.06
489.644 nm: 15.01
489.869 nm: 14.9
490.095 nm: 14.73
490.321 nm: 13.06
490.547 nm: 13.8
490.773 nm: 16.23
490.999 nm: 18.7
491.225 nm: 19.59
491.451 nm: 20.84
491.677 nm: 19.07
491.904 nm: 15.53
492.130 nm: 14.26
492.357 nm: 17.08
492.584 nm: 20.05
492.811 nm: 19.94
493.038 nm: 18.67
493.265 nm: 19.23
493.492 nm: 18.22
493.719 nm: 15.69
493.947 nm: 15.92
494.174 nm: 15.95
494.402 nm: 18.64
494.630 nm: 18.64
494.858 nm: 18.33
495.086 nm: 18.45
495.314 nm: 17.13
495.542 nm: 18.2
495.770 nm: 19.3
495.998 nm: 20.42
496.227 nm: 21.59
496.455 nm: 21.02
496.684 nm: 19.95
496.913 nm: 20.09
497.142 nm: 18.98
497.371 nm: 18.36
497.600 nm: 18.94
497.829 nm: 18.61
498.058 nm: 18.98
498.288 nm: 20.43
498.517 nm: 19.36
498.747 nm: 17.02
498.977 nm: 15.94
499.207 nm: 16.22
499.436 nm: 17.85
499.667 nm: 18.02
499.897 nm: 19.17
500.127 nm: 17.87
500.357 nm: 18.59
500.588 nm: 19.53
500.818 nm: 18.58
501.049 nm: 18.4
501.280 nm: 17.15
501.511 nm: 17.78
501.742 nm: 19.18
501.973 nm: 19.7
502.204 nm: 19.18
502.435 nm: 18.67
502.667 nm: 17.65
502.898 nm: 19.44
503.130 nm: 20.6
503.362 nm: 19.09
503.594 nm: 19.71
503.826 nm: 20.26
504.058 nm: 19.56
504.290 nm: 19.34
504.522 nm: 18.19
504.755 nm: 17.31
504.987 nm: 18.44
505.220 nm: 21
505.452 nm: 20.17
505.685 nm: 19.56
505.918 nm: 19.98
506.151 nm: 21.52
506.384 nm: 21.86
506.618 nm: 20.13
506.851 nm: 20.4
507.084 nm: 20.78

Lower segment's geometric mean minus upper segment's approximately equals 1.0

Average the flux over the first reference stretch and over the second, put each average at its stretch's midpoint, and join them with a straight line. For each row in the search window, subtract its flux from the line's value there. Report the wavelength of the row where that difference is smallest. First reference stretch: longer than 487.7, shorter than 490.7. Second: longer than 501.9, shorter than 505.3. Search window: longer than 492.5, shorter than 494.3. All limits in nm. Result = 492.584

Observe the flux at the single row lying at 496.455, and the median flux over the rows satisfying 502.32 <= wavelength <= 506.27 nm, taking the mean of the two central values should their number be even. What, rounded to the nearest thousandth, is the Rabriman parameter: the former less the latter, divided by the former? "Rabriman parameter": 0.069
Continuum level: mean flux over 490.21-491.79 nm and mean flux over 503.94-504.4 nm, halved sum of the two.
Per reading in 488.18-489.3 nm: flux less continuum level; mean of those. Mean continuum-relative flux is -2.1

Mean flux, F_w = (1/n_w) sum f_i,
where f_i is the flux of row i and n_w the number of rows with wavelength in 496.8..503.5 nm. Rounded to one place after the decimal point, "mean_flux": 18.6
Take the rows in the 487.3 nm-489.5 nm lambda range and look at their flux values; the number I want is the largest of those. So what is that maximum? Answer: 18.8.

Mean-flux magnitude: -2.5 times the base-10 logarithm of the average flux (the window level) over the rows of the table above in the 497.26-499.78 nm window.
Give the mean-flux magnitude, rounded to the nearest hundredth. -3.15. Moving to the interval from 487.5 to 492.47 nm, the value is -3.03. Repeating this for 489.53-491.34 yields -2.99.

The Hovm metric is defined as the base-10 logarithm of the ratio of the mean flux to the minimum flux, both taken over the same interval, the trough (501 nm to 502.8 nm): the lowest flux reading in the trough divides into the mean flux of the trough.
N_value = 0.032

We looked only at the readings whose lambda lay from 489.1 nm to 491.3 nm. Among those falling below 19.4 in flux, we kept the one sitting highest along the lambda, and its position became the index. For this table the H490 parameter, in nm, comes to 490.999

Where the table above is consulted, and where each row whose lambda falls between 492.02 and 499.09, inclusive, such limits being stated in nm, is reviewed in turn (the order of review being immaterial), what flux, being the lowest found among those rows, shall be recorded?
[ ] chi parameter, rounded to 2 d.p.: 14.26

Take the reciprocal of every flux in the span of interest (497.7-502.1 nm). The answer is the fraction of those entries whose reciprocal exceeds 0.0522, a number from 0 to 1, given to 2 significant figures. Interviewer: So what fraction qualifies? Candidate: 0.68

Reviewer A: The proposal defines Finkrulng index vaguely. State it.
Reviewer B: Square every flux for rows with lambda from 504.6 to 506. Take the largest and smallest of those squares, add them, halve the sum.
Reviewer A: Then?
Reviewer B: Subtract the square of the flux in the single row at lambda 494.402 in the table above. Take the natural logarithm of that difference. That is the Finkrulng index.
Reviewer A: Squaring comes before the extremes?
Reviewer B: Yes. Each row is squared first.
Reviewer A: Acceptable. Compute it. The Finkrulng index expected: 3.13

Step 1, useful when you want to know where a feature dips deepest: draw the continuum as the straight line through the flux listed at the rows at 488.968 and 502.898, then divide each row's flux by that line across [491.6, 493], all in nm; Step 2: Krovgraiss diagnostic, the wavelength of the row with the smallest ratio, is 492.130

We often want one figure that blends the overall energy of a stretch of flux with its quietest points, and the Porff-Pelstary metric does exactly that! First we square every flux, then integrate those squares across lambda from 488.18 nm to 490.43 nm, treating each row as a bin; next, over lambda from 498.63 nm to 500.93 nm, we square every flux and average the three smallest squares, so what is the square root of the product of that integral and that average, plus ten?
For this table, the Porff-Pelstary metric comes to 387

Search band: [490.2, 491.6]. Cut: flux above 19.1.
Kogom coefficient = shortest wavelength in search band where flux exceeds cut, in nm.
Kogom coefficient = 491.225 nm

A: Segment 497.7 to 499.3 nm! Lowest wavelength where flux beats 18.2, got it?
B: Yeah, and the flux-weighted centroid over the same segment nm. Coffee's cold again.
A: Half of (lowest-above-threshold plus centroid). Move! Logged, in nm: 498.16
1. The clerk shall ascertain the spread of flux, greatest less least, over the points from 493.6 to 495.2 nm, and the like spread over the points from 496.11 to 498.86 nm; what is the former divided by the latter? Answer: 0.6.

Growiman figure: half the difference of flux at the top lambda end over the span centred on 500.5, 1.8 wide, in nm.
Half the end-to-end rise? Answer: -0.4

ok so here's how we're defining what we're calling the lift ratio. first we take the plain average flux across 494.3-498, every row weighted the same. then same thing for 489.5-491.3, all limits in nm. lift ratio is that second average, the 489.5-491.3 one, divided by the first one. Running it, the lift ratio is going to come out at 0.82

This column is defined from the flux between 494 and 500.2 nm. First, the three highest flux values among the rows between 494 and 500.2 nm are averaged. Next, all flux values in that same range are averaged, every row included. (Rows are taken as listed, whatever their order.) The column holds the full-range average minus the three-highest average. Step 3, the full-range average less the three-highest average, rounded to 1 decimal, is -2.4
